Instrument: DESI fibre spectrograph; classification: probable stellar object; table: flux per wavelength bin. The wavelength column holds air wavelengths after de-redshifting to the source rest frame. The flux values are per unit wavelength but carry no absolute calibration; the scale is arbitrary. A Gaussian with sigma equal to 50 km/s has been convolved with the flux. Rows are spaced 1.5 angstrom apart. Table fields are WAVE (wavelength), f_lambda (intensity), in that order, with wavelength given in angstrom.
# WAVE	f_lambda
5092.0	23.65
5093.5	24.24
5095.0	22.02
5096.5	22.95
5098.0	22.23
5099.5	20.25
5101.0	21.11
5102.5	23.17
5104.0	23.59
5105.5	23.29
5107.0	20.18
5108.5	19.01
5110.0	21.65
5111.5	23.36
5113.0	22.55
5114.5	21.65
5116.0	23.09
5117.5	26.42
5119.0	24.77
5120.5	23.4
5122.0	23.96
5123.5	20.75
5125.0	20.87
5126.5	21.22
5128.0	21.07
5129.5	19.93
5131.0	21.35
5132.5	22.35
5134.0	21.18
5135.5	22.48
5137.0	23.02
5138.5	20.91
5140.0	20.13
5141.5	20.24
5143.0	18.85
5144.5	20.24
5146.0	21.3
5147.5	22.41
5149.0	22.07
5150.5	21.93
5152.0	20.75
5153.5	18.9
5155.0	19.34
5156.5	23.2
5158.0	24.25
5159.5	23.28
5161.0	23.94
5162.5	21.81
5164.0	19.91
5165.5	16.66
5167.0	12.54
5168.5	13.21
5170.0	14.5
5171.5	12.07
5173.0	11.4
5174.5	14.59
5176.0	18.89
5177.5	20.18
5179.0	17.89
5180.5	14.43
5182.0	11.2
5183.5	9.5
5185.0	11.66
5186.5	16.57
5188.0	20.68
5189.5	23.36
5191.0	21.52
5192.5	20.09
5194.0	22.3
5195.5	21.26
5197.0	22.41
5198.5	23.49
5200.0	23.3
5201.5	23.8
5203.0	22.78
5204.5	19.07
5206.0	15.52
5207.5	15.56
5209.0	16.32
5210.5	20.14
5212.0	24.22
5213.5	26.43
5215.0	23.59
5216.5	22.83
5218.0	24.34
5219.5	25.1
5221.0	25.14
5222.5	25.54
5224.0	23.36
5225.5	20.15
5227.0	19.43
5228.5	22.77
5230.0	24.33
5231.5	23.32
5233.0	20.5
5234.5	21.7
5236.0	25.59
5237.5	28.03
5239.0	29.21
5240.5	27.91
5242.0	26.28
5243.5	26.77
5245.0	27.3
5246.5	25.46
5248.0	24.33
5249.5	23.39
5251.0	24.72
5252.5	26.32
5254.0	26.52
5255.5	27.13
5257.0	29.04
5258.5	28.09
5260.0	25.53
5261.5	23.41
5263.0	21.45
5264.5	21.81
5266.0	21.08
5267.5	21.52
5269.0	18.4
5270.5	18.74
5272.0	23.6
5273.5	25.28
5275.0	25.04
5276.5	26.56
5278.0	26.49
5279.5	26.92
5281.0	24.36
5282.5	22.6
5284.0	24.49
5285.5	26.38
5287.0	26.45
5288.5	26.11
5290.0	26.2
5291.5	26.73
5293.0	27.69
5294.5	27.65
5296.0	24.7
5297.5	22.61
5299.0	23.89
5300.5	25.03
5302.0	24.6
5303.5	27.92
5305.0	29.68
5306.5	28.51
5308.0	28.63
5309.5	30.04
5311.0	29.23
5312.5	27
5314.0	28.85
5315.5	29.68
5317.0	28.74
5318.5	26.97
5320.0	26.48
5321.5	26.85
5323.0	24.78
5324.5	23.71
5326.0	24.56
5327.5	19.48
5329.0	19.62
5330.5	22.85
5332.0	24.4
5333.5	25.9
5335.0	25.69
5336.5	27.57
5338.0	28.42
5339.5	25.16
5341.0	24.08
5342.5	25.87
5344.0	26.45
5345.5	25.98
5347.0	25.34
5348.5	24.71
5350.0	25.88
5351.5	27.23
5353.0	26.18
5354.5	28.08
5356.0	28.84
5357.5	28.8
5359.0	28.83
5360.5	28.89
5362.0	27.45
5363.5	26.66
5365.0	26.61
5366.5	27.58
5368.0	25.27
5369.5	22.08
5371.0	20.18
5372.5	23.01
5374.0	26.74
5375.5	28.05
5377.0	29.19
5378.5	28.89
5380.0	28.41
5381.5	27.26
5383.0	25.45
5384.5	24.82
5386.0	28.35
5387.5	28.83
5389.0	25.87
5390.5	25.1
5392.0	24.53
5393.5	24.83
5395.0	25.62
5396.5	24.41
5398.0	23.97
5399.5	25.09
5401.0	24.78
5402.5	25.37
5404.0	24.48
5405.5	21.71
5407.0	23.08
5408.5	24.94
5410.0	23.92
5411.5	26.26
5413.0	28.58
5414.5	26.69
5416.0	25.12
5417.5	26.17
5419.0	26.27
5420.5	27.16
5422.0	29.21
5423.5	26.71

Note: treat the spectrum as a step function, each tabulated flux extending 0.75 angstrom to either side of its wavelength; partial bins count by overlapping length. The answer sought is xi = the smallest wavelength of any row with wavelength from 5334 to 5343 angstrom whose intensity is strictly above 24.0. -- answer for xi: 5335.0 angstrom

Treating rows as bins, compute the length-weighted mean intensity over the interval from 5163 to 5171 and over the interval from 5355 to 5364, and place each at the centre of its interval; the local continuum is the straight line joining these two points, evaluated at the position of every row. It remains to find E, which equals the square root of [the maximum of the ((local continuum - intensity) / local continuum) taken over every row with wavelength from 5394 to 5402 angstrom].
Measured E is 0.47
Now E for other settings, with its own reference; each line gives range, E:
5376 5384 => 0.38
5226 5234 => 0.04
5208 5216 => 0.33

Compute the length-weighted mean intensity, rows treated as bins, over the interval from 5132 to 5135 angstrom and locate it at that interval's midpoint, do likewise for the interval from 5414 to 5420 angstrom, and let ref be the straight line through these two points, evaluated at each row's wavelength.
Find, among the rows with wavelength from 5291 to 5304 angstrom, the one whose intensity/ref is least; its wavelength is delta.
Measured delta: 5297.5 angstrom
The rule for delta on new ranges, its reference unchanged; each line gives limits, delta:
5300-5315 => 5302.0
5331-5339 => 5332.0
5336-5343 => 5341.0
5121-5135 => 5129.5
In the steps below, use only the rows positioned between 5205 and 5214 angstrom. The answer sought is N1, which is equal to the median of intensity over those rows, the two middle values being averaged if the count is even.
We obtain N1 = 18.2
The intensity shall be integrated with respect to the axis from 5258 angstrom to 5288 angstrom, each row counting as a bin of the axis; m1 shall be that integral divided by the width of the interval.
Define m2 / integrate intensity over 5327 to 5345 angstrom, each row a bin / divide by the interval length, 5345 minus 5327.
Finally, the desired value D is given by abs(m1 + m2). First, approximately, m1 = 23.9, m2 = 24.7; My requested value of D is 48.6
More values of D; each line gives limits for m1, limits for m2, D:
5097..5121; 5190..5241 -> 45.1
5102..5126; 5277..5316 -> 49.2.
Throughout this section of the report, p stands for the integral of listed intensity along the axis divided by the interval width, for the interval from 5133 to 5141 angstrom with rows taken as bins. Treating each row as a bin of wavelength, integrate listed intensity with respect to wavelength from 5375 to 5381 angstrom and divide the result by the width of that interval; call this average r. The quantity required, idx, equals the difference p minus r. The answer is -7.1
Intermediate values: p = 21.5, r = 28.6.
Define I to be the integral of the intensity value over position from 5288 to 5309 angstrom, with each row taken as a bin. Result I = 556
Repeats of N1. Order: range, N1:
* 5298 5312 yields 28.5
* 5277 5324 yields 26.7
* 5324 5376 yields 25.9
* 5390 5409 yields 24.8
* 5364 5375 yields 25.3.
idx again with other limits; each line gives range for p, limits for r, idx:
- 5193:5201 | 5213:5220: -1.9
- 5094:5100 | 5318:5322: -4.7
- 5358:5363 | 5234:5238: 3.2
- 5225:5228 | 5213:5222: -4.5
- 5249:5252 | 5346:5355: -1.9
